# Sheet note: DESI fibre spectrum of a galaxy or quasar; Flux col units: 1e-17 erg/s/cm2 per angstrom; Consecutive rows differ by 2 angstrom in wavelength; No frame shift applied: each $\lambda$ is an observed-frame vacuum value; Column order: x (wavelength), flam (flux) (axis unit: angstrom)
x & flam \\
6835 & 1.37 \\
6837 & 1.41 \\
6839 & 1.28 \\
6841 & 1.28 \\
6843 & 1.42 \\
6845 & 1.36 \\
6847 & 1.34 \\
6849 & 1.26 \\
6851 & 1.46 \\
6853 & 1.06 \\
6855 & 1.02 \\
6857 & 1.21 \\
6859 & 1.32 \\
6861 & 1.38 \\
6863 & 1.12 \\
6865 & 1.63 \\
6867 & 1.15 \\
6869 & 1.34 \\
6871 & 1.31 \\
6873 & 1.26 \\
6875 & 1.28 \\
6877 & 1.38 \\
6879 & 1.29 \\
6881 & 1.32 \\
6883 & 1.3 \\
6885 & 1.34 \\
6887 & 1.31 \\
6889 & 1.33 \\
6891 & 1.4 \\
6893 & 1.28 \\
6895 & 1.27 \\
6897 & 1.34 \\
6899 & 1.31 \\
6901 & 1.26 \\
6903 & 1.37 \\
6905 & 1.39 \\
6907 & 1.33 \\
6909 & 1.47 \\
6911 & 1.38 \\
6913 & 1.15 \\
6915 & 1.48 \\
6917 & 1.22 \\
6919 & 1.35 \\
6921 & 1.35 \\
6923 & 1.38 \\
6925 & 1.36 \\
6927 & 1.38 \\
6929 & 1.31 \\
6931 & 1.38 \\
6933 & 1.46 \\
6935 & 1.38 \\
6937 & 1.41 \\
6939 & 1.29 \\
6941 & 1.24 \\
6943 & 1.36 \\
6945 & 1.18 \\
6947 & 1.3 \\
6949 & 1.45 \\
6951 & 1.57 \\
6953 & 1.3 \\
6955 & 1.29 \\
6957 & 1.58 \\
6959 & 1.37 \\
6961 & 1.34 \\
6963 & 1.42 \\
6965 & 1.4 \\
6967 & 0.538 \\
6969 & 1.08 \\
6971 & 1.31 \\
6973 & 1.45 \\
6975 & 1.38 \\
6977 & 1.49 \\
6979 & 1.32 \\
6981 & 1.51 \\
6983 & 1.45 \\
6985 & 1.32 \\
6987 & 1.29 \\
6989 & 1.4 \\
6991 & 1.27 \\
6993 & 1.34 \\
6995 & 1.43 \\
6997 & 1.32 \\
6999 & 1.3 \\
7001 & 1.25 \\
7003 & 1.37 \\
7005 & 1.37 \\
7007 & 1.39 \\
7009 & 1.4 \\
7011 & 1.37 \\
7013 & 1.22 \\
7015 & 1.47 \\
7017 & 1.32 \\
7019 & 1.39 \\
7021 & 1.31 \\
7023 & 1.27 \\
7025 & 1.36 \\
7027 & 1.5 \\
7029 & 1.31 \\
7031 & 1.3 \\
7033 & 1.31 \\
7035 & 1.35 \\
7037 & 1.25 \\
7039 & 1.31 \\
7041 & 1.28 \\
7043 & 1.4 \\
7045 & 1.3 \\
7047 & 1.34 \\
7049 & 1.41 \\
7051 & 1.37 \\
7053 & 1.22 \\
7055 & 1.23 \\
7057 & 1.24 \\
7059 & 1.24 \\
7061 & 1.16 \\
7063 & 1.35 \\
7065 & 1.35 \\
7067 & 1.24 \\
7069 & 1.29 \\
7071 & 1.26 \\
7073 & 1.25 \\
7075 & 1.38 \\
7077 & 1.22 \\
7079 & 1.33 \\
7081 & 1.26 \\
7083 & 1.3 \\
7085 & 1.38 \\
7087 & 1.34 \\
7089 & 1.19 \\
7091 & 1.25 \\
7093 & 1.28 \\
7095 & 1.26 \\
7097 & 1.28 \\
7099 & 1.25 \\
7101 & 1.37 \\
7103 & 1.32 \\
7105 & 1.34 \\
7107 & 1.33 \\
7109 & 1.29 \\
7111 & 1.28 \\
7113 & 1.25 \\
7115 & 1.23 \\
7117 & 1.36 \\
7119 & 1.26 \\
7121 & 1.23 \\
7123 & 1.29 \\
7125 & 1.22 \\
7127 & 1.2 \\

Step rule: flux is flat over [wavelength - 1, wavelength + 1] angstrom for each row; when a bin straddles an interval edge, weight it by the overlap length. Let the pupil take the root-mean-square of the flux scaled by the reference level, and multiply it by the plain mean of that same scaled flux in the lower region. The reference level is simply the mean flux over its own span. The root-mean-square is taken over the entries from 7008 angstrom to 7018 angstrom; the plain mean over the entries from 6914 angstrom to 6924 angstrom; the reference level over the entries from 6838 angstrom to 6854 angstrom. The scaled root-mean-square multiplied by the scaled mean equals 1.08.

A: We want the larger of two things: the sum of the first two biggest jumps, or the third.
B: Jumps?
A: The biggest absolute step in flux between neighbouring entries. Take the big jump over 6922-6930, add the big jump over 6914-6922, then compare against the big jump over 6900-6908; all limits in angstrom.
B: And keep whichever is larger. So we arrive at 0.33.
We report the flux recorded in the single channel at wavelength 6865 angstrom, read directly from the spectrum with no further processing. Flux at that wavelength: 1.63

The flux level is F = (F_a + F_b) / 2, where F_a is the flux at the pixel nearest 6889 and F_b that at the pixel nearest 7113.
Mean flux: 1.29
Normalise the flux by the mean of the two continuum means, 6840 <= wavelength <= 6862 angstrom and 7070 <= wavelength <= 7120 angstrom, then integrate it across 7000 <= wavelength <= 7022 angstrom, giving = 23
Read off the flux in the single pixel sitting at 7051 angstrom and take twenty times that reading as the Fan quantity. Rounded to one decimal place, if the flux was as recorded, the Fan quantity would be 27.4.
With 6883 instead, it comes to 26.0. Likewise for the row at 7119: 25.2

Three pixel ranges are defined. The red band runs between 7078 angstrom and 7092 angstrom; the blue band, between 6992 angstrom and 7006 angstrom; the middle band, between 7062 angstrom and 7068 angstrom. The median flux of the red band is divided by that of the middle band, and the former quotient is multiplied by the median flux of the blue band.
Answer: 1.290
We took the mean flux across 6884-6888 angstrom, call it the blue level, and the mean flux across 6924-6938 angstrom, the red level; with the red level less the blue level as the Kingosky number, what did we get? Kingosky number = 0.058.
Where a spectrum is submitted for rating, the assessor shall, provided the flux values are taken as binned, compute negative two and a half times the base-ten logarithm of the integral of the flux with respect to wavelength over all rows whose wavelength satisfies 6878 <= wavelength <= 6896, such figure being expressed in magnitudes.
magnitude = -3.436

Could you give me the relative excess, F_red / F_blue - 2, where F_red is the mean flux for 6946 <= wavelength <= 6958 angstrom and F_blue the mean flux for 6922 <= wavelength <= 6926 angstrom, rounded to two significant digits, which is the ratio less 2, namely -0.97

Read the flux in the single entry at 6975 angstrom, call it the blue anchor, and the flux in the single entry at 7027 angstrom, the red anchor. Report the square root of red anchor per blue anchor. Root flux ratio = 1.04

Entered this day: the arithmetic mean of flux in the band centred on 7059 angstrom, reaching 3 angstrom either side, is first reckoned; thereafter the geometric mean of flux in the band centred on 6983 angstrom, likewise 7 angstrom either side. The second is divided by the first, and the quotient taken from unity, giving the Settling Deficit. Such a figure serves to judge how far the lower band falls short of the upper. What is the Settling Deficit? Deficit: -0.15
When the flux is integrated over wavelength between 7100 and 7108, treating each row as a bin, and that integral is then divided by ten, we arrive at 1.07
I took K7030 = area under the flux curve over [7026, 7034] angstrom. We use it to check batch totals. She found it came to 11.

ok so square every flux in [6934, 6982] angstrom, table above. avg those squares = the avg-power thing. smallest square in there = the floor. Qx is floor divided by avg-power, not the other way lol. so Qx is 0.16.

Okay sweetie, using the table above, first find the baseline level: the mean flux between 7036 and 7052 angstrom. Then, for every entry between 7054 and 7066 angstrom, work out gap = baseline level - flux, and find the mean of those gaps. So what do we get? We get 0.071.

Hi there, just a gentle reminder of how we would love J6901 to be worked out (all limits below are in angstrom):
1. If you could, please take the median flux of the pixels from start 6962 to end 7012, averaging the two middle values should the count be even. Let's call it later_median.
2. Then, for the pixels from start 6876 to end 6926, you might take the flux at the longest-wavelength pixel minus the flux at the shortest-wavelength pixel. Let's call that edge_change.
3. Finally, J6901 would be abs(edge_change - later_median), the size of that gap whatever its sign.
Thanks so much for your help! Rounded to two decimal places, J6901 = 1.39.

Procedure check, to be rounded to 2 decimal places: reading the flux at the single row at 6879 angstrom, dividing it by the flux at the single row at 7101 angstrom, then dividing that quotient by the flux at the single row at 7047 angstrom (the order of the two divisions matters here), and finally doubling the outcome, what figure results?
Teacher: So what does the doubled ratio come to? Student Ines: 1.41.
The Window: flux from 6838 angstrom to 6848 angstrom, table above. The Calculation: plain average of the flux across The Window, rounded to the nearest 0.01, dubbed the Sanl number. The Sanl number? 1.34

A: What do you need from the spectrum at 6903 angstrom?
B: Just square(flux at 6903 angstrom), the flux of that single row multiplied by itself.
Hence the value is 1.88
